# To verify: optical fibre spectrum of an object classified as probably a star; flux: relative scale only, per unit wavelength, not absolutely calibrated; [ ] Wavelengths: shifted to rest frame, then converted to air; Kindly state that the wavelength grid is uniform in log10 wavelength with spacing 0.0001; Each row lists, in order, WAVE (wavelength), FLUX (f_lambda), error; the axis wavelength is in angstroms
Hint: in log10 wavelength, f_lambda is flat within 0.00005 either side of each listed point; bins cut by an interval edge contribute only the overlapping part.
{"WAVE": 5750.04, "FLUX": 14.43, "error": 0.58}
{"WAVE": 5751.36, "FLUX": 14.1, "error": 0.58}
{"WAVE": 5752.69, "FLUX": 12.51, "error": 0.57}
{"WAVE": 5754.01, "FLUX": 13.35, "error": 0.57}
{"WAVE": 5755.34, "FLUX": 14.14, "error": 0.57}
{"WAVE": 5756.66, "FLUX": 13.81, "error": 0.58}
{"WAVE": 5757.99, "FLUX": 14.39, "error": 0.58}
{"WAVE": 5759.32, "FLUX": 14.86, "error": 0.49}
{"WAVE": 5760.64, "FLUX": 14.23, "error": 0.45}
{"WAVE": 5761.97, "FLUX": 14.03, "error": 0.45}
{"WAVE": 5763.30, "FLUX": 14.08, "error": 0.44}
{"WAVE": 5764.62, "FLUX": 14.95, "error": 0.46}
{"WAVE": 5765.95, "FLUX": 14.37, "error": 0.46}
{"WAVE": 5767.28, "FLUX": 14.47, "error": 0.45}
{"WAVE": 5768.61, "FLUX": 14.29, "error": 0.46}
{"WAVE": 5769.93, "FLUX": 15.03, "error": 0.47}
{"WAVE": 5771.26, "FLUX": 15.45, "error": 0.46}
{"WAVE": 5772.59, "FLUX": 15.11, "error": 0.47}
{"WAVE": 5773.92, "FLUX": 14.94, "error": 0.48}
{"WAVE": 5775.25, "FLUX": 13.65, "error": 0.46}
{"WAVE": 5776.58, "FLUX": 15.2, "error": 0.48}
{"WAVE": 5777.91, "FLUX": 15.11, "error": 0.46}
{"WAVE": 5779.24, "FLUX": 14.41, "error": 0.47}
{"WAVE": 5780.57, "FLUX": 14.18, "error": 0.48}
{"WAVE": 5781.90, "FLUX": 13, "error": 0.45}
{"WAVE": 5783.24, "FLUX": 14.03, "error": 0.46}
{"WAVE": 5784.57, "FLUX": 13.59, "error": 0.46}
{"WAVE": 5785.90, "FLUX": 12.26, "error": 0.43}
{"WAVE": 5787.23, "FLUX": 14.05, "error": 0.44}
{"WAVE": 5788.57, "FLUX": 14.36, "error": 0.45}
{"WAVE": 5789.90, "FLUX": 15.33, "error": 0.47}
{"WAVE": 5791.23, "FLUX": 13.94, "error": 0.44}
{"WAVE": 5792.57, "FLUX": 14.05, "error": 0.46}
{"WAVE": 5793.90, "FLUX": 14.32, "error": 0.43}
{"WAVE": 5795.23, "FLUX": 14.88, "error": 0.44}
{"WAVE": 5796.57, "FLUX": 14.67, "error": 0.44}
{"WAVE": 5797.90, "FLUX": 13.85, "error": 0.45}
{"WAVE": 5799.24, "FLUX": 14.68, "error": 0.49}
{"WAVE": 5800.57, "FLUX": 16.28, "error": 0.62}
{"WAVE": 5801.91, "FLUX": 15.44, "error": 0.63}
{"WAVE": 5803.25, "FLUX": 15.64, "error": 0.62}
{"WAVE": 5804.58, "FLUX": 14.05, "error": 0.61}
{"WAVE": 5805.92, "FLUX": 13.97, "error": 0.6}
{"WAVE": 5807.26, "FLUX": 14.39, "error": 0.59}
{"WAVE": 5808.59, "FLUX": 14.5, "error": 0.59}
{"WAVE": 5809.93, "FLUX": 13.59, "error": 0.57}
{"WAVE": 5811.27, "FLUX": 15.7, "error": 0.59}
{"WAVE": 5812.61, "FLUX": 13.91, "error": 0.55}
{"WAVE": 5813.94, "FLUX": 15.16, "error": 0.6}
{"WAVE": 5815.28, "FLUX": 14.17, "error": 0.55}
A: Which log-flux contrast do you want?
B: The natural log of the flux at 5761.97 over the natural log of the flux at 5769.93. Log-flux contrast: 0.97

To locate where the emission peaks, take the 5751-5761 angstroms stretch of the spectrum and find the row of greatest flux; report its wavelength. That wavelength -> 5759.32 angstroms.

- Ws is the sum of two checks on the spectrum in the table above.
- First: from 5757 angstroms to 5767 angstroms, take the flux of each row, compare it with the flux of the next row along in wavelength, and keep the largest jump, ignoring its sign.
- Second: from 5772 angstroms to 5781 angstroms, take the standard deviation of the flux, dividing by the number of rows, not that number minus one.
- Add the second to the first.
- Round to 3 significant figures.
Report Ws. 1.42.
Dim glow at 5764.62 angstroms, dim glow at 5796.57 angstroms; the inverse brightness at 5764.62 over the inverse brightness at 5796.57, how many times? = 0.98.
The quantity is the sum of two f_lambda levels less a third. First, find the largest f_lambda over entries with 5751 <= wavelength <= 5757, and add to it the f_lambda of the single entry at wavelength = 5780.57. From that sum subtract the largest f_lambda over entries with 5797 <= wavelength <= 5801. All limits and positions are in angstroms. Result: 12.0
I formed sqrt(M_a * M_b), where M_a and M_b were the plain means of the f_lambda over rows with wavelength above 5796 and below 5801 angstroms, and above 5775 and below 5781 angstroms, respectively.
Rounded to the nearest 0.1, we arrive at 14.7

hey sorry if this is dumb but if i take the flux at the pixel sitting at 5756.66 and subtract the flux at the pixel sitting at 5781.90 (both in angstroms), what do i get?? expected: 0.8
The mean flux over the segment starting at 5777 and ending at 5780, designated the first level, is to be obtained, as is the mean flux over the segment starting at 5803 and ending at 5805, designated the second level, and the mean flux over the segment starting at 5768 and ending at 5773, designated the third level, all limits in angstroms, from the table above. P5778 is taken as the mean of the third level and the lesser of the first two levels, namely 14.9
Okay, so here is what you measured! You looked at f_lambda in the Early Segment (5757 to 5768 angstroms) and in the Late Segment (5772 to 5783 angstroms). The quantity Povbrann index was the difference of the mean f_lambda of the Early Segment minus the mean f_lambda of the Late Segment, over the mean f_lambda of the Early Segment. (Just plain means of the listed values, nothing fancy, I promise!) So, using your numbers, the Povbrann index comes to 0.00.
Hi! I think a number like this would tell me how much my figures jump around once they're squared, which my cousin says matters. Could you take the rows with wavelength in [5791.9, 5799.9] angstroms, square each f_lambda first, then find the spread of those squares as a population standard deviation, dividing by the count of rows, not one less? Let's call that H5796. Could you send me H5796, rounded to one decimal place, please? 10.6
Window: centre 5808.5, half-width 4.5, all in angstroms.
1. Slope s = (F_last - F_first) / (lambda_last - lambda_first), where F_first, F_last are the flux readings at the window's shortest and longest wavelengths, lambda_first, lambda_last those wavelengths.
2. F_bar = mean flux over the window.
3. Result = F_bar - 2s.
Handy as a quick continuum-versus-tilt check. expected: 14.3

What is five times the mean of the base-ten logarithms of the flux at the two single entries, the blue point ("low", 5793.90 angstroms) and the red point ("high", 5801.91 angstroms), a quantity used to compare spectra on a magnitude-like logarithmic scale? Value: 5.86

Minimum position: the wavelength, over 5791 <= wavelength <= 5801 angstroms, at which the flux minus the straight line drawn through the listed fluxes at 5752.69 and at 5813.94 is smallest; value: 5797.90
